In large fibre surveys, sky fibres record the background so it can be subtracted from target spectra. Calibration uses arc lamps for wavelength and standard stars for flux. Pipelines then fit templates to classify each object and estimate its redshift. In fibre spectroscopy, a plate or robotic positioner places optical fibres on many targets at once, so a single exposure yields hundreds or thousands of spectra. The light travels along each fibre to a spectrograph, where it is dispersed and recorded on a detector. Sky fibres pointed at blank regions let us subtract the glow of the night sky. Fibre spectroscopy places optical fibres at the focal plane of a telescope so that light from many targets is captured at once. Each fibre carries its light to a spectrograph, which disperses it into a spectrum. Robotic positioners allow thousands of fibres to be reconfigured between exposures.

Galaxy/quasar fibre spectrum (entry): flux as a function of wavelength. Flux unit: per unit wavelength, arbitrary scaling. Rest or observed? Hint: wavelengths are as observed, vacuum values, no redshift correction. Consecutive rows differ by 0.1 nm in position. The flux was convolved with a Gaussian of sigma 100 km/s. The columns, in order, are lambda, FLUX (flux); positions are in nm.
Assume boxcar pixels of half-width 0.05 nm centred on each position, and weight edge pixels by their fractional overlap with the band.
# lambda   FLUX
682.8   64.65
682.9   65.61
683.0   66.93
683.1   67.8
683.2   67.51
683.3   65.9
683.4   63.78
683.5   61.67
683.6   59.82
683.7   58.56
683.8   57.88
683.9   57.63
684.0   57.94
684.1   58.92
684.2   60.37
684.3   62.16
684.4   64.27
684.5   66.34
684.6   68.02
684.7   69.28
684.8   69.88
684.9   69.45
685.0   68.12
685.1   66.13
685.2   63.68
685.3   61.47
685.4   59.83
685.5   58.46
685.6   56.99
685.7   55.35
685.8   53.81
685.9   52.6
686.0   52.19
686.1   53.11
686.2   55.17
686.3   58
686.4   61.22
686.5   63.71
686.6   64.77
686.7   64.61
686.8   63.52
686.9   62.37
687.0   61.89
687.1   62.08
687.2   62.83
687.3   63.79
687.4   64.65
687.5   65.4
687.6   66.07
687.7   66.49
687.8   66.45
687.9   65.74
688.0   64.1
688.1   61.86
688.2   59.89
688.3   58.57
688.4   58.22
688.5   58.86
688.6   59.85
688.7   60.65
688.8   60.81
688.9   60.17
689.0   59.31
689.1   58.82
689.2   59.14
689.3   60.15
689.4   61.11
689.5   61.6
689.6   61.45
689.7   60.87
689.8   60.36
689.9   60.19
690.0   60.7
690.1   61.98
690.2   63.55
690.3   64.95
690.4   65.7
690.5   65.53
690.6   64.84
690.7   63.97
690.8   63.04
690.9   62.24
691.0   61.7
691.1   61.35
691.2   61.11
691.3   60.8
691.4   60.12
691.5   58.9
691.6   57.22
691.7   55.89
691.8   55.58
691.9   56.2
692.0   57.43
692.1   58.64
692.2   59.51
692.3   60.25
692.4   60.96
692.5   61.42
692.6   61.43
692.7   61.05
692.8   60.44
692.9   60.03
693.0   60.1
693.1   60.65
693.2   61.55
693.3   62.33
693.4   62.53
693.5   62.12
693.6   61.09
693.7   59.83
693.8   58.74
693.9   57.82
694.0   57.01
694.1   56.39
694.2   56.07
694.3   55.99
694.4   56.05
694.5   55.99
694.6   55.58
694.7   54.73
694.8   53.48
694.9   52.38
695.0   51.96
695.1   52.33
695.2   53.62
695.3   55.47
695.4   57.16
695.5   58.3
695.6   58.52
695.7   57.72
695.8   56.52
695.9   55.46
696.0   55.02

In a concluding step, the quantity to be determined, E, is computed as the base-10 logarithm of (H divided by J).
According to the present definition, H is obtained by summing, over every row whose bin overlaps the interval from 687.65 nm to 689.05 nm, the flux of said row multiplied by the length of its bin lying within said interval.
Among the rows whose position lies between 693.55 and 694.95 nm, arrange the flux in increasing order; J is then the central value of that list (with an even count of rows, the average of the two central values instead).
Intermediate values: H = 86.1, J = 56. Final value 0.186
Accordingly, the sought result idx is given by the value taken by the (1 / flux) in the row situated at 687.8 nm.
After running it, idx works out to 0.0150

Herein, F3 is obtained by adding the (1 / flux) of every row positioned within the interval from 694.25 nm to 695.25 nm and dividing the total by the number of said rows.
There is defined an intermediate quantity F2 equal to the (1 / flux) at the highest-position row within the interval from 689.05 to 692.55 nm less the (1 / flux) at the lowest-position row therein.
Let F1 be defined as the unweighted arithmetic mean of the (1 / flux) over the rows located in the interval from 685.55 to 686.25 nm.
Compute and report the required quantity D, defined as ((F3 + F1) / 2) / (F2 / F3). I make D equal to -0.47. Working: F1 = 0.018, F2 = -0.0007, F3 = 0.0185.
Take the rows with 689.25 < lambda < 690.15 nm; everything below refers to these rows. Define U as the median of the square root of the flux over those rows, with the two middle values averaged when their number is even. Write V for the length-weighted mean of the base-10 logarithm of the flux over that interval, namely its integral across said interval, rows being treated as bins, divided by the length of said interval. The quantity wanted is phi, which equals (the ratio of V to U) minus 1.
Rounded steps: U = 7.80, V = 1.78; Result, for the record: -0.771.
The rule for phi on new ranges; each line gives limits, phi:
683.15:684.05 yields -0.769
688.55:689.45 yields -0.771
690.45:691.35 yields -0.772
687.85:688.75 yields -0.769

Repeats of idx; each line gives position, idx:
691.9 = 0.0178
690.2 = 0.0157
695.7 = 0.0173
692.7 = 0.0164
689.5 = 0.0162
